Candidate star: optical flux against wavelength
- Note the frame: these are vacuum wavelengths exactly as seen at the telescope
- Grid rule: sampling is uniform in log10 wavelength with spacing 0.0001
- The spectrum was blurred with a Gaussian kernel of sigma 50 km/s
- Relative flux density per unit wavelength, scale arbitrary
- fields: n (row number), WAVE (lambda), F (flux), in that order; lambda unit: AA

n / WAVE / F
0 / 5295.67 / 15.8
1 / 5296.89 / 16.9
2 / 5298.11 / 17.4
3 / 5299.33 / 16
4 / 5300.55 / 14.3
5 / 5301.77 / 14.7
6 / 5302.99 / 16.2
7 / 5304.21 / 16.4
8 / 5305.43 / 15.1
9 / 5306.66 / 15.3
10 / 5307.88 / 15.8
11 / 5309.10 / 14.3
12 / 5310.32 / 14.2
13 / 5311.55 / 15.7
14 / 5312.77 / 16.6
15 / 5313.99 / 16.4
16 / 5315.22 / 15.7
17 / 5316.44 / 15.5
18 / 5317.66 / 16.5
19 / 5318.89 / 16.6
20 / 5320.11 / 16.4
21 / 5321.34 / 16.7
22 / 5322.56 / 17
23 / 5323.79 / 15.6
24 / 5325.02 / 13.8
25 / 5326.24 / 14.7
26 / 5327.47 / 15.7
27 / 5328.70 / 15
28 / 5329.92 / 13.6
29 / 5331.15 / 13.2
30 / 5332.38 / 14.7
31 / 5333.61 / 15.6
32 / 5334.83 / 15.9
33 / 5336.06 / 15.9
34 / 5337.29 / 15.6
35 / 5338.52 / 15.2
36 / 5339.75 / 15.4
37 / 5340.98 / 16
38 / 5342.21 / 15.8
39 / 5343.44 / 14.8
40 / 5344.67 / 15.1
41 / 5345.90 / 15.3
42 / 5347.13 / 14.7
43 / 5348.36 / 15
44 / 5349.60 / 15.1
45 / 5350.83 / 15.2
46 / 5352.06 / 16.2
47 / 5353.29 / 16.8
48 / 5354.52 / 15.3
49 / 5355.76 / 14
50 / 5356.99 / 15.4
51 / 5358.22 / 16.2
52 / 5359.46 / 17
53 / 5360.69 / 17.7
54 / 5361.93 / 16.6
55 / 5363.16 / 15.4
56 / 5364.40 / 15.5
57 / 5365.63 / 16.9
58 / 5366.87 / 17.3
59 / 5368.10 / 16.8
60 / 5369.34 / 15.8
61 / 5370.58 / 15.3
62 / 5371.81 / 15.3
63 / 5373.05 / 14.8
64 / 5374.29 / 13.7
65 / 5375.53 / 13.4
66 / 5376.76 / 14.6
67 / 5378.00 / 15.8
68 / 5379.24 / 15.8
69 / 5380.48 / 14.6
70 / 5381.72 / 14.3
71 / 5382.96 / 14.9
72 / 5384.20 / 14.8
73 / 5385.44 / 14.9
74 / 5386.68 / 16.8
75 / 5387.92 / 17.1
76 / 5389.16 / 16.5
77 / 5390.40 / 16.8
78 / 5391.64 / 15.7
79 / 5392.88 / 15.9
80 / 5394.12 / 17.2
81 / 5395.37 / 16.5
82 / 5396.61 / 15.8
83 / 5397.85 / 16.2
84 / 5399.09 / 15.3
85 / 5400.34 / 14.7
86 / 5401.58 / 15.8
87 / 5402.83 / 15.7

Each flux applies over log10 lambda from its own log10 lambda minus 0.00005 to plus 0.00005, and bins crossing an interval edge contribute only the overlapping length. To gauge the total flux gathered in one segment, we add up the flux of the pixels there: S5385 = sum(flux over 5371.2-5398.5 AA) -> 341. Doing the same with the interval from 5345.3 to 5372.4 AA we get 349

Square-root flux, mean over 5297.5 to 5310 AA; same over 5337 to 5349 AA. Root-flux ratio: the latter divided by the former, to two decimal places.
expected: 0.99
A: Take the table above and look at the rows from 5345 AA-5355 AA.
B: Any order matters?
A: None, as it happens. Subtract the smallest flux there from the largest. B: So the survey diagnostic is 2.10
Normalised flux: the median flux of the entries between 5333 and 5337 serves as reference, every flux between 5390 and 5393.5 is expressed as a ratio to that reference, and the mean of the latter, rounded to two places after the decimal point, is 1.01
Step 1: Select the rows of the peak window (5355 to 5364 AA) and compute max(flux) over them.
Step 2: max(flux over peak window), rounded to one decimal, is 17.7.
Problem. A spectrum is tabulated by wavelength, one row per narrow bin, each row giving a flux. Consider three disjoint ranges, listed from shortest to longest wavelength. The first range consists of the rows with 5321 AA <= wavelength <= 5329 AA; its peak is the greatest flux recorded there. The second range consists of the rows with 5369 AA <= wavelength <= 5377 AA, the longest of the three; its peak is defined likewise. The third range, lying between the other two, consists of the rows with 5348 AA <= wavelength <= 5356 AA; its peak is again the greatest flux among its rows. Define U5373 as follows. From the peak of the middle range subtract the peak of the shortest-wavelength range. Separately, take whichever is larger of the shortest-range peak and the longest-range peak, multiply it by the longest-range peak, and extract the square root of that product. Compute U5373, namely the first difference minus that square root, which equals -16.6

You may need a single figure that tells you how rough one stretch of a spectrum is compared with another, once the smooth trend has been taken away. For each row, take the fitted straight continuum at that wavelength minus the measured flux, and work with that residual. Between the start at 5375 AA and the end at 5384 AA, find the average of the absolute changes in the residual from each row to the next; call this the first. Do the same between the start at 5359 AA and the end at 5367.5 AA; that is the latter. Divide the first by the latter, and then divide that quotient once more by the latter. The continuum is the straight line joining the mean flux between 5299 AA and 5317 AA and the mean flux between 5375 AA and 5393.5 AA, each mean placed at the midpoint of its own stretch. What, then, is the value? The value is 1.1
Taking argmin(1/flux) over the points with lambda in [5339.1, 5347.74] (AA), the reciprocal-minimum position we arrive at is 5340.98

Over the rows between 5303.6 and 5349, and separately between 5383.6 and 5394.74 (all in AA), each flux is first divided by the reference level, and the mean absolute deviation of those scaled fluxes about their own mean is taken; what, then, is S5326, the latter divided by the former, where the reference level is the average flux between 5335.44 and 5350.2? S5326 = 1.1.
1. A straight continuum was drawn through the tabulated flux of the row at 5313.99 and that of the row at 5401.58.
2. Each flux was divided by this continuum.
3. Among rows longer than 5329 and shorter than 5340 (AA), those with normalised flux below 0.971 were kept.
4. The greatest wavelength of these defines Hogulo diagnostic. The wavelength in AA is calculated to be 5339.75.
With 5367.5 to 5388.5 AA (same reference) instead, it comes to 5385.44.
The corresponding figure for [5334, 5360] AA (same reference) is 5356.99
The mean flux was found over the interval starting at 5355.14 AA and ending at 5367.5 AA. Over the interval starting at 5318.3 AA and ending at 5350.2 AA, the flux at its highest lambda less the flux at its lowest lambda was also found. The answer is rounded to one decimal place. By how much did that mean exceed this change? 17.7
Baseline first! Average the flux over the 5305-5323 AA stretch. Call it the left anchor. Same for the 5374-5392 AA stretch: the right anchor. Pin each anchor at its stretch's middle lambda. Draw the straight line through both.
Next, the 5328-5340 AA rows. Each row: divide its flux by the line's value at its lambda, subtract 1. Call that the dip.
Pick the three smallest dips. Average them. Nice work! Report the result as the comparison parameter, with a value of -0.120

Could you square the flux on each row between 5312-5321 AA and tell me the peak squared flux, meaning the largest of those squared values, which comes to 276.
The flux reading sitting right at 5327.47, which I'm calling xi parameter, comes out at 15.7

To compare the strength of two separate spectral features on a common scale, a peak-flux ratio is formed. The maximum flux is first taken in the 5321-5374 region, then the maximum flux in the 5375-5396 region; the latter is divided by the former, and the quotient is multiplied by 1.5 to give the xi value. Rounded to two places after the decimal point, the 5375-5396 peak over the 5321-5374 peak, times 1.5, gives 1.46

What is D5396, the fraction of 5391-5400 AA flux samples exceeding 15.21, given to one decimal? 1.0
